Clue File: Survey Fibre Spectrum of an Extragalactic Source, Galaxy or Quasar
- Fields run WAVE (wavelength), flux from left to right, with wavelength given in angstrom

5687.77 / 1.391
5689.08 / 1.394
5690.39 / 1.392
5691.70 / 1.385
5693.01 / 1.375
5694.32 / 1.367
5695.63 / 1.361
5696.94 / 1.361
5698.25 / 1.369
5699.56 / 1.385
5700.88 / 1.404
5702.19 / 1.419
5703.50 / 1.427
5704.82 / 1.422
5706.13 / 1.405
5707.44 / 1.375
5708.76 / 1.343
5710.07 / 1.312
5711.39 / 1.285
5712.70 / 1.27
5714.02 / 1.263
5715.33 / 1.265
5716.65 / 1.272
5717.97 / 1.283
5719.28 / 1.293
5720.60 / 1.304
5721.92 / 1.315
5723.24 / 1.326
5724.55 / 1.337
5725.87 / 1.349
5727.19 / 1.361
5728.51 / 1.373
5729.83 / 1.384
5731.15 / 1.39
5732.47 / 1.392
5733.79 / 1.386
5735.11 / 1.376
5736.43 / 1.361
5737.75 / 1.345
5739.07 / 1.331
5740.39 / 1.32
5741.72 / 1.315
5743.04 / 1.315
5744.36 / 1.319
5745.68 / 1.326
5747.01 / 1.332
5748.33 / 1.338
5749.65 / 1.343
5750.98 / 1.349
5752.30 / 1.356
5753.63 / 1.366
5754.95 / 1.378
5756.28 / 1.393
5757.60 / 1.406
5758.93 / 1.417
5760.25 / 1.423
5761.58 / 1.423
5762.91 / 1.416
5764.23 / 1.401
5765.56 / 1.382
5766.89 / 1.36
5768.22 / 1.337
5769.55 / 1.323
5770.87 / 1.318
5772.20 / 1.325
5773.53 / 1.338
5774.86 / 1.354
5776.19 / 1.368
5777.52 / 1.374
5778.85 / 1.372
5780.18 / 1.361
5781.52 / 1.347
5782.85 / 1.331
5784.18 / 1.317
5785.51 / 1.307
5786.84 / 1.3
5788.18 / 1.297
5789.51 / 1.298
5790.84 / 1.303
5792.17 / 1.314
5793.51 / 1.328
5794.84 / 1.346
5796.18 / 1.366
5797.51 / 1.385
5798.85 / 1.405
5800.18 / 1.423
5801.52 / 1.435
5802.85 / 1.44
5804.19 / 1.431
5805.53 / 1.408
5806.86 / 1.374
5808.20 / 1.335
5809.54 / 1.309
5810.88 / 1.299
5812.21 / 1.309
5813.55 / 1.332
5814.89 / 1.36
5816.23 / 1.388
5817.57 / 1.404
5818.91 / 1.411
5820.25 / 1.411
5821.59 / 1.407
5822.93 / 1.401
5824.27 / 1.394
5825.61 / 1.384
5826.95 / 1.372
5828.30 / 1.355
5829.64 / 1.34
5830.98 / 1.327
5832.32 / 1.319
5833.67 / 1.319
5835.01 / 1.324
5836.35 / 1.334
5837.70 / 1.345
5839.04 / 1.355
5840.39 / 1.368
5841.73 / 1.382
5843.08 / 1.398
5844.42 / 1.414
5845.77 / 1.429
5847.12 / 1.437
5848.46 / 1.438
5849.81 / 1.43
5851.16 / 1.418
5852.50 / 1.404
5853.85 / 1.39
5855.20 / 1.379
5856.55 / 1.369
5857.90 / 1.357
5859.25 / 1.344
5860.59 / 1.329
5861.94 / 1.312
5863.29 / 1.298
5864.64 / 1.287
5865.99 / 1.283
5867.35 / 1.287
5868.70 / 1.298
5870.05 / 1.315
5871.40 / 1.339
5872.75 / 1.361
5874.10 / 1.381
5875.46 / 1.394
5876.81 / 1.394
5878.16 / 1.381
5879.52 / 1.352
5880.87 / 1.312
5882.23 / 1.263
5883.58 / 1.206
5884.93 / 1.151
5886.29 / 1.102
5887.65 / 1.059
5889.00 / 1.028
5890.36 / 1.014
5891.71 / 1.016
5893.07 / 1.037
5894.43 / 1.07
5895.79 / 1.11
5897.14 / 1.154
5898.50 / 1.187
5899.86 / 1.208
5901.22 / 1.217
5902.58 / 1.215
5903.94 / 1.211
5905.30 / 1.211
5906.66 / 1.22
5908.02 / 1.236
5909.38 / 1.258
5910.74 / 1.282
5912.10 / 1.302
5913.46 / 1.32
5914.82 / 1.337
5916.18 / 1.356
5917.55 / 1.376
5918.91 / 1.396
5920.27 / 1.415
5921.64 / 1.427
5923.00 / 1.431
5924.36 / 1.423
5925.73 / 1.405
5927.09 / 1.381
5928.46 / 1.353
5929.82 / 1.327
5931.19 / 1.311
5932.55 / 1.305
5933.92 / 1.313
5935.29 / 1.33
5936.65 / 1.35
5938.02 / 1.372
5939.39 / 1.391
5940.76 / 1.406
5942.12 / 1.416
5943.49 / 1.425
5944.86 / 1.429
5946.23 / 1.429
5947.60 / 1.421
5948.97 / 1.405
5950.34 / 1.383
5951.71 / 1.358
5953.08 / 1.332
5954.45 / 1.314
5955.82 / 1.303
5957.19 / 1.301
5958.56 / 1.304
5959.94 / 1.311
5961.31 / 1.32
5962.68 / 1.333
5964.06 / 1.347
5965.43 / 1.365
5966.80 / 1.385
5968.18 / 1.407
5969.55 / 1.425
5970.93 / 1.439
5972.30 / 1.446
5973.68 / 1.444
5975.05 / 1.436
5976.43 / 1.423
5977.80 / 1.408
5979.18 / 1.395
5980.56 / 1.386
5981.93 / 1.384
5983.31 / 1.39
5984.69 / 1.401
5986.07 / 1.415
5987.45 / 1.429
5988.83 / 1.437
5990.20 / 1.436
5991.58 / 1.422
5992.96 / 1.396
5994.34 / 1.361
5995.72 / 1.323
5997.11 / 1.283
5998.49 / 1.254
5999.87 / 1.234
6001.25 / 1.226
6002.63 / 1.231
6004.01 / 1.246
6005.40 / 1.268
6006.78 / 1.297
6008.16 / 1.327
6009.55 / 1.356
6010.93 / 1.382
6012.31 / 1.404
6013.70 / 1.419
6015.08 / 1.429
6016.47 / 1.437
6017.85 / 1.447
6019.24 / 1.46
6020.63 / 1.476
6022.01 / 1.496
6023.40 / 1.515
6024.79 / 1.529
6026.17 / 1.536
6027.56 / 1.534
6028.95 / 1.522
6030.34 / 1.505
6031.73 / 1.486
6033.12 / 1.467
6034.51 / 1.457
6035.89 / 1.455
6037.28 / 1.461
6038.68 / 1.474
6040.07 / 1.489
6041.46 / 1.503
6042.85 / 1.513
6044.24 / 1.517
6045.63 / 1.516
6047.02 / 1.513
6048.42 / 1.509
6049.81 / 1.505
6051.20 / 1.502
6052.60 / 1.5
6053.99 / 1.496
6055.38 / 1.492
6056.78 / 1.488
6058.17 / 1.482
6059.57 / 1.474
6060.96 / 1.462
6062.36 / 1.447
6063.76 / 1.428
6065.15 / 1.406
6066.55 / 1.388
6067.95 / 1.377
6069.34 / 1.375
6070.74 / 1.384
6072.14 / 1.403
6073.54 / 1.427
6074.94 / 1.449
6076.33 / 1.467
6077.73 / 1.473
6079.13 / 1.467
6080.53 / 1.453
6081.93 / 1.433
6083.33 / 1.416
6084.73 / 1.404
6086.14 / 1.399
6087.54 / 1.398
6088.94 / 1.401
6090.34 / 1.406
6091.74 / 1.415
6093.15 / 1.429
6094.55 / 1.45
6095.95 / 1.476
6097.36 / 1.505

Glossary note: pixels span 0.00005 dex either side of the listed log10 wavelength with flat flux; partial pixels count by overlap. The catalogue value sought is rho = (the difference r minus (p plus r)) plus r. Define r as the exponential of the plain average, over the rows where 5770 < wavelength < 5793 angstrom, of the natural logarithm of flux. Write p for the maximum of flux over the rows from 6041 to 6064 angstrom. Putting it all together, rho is -0.19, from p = 1.517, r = 1.33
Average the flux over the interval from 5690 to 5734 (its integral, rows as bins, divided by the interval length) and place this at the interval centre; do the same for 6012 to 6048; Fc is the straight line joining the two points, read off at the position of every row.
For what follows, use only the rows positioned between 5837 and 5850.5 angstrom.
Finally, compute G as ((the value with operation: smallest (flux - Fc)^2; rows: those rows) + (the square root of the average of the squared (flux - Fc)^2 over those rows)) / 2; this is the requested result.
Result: 0.0008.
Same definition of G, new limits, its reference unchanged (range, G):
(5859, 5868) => 0.0089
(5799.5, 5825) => 0.0017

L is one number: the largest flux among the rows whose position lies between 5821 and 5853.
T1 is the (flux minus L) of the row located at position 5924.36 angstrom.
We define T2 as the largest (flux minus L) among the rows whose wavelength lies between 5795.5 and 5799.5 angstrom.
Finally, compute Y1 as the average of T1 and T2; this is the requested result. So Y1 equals -0.024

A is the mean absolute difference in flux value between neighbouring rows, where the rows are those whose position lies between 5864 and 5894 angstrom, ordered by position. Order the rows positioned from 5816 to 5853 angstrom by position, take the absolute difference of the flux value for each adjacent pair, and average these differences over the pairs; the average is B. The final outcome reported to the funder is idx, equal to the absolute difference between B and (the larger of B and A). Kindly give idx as 0.015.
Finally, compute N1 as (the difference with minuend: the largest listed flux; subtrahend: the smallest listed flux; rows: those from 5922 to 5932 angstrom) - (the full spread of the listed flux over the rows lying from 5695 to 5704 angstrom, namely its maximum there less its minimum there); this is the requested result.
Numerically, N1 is 0.054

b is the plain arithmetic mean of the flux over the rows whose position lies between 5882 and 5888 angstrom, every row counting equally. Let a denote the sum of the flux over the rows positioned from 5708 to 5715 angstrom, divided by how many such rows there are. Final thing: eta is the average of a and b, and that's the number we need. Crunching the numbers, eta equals 1.23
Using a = 1.29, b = 1.16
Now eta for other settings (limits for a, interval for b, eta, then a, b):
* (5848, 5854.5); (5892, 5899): 1.26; 1.42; 1.11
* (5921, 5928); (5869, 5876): 1.39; 1.41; 1.36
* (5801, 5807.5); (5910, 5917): 1.37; 1.42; 1.32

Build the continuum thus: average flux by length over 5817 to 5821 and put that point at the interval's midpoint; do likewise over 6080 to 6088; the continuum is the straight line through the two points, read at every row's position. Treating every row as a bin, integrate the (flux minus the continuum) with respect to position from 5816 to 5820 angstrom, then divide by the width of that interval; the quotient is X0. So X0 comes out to -0.005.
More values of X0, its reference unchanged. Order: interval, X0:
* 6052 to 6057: 0.079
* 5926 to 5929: -0.039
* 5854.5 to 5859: -0.044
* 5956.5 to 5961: -0.106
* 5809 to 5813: -0.102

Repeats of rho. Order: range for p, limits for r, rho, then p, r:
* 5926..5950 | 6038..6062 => 0.07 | 1.429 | 1.50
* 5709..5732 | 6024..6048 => 0.11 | 1.39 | 1.50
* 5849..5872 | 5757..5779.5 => -0.06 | 1.43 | 1.37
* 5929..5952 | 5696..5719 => -0.09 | 1.429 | 1.34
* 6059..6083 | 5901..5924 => -0.17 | 1.474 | 1.30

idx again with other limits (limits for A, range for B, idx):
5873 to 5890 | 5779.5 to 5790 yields 0.025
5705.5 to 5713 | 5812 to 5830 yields 0.014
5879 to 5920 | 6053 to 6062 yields 0.018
